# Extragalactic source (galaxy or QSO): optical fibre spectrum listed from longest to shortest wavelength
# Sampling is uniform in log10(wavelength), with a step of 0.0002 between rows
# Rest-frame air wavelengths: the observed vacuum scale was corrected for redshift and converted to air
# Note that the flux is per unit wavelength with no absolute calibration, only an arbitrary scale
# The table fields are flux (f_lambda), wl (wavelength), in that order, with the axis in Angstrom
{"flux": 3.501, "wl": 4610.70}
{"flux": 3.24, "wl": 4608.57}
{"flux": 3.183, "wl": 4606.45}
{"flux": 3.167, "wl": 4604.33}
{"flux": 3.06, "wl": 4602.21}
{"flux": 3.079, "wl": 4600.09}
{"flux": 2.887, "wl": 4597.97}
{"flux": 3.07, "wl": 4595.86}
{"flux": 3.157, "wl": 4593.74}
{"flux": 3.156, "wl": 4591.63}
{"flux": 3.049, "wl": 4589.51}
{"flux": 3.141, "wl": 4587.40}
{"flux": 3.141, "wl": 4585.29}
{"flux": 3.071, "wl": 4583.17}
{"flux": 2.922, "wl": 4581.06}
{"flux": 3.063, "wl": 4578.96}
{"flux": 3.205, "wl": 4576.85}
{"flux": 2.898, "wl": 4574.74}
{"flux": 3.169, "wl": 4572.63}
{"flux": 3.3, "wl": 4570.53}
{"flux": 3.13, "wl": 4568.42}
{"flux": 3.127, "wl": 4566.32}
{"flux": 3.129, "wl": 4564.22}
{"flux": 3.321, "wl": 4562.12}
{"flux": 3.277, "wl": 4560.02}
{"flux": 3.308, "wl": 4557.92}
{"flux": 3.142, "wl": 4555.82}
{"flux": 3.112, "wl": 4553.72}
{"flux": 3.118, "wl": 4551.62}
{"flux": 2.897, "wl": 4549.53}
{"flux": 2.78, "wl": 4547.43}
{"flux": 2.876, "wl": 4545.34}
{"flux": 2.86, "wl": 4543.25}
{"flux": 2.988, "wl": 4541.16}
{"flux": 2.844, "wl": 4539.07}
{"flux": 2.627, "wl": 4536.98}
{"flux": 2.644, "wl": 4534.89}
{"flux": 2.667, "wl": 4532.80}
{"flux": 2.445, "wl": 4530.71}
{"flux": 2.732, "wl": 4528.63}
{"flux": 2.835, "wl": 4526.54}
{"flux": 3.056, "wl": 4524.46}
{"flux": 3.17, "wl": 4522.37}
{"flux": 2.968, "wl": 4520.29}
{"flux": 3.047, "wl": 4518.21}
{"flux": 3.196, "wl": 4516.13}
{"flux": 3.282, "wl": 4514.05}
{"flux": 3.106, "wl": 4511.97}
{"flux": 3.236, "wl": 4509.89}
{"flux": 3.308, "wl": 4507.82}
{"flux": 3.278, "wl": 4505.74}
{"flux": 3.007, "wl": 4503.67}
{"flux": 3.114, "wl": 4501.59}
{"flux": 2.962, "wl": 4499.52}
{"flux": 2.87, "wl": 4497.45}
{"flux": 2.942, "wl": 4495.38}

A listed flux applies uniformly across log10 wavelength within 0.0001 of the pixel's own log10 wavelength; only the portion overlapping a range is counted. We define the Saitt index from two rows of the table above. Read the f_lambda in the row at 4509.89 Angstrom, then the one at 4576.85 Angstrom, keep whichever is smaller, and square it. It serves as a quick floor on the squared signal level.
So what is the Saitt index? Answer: 10.3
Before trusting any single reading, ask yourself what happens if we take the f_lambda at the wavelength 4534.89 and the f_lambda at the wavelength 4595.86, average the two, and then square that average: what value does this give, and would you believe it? 8.2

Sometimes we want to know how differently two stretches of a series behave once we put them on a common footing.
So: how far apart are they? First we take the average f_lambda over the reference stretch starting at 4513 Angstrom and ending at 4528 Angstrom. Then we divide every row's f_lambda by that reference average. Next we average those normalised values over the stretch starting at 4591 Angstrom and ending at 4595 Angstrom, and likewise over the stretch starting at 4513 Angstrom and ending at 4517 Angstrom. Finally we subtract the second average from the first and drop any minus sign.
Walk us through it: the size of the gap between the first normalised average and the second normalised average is 0.03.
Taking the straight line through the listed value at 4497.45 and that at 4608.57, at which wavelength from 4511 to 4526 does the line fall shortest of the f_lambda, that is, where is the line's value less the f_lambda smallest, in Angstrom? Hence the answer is 4514.05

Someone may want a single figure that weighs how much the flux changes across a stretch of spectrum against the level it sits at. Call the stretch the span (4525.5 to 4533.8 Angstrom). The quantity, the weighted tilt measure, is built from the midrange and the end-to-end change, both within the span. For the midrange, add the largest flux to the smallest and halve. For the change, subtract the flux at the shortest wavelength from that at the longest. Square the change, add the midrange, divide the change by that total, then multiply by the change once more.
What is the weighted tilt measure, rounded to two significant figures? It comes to 0.011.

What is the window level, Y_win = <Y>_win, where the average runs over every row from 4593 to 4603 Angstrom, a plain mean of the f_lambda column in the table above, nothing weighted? 3.05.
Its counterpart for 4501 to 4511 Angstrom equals 3.19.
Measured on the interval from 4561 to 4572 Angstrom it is 3.20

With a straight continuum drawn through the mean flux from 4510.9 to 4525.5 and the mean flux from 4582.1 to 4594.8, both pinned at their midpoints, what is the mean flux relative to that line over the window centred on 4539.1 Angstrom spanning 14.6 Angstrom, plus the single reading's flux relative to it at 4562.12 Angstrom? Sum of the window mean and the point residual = -0.13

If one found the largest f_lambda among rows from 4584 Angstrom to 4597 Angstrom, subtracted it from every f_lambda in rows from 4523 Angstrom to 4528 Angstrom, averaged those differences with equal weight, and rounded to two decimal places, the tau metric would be -0.21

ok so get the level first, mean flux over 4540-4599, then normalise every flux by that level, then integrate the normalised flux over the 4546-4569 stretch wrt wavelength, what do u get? 23 Angstrom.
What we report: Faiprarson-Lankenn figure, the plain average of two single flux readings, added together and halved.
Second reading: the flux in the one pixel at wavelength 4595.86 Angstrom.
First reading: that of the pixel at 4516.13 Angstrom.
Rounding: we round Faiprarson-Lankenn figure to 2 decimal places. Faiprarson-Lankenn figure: 3.13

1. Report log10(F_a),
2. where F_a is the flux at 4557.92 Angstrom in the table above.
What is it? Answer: 0.52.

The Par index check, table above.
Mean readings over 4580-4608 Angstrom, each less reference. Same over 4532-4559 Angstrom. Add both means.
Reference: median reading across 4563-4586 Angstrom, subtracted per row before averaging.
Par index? -0.26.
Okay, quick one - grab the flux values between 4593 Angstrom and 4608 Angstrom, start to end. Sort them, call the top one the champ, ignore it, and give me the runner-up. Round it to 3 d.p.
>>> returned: 3.167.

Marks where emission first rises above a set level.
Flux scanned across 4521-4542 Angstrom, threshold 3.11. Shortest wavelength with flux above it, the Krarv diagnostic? 4522.37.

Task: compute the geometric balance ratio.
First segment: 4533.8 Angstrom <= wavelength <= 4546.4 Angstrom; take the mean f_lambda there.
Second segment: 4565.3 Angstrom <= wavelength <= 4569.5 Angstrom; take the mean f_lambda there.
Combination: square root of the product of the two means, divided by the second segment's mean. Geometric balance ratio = 0.95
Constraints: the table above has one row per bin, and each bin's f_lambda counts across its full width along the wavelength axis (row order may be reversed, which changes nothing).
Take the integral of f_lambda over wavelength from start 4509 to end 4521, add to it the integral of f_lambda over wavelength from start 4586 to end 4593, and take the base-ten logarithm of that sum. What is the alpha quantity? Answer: 1.77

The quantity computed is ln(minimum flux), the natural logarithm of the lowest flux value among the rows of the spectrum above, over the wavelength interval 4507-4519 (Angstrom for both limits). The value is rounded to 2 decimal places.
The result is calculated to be 1.11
